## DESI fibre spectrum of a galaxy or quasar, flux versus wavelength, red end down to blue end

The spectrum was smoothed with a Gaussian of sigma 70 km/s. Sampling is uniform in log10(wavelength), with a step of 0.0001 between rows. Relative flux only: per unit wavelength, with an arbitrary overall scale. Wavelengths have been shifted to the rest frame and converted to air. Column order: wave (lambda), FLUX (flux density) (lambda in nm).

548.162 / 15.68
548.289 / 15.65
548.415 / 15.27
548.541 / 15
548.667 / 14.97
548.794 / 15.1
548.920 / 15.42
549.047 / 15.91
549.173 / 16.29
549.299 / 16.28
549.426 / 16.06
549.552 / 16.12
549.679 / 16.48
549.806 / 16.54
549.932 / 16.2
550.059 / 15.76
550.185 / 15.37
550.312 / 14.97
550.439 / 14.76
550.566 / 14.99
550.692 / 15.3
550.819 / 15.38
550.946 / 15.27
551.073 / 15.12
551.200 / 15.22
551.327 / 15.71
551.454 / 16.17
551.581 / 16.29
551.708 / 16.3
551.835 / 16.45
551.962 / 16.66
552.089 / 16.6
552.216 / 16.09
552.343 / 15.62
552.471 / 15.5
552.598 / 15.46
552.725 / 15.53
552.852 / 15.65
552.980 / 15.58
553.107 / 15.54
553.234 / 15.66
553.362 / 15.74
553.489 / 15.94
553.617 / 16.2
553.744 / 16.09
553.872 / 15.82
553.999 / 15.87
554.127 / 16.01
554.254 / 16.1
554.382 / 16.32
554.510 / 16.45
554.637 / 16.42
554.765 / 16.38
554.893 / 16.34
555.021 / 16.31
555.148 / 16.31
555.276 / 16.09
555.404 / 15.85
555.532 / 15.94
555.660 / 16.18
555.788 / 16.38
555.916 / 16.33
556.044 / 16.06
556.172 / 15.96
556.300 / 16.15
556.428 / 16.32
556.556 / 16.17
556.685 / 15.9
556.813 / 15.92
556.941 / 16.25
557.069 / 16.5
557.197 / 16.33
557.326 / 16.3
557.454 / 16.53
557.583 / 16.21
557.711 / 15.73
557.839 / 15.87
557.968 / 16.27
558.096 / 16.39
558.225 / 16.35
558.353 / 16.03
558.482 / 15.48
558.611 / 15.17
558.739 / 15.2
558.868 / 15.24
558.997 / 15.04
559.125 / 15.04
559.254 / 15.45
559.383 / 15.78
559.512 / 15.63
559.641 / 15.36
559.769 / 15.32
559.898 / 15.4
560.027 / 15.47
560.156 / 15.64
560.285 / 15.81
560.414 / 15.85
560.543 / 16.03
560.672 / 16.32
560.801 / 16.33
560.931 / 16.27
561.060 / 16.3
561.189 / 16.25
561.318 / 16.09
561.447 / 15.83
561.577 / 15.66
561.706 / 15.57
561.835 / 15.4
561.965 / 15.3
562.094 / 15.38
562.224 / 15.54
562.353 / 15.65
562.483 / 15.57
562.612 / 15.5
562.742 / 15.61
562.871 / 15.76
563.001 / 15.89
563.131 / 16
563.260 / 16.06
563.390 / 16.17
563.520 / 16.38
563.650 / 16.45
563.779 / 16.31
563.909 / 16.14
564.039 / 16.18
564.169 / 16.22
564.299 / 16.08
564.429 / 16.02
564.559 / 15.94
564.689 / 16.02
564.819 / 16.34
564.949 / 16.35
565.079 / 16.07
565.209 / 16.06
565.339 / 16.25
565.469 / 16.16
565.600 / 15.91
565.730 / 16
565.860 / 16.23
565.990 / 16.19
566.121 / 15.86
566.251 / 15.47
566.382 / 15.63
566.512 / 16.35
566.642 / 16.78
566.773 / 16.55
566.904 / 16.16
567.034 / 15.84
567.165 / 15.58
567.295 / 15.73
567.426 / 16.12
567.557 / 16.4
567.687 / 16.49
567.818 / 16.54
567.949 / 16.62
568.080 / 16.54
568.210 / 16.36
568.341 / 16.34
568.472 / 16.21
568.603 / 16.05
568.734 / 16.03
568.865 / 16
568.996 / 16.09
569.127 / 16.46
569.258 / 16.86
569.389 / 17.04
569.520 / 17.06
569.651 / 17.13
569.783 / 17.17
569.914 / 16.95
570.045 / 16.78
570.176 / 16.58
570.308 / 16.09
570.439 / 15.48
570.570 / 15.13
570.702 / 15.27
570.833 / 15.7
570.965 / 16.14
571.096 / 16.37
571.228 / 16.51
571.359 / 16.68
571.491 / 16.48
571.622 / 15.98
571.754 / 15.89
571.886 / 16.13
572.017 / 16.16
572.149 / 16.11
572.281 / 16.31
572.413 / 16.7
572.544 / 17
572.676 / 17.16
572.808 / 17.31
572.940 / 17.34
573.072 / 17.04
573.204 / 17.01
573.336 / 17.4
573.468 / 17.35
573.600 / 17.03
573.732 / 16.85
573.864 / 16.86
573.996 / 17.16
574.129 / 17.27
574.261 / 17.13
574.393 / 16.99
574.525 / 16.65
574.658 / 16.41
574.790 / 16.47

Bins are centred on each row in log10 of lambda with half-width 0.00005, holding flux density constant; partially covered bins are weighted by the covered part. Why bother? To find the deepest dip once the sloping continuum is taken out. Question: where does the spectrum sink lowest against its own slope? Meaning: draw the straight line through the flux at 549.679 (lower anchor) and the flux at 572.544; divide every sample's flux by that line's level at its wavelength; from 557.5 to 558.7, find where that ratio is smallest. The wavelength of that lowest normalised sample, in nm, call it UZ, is 558.611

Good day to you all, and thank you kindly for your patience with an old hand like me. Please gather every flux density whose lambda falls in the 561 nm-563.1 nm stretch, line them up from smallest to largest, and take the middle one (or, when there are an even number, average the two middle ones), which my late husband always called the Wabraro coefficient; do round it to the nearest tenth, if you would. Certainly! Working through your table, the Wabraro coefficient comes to 15.6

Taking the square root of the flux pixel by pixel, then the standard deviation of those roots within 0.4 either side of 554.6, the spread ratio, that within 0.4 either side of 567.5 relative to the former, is 3.29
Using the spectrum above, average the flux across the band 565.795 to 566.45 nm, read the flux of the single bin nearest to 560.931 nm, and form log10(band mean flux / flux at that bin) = -0.0106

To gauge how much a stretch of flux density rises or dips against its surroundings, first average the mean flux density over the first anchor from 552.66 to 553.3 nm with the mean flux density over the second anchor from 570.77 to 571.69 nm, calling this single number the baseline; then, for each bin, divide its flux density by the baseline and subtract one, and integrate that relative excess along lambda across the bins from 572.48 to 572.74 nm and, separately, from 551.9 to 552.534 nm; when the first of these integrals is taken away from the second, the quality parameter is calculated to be -0.012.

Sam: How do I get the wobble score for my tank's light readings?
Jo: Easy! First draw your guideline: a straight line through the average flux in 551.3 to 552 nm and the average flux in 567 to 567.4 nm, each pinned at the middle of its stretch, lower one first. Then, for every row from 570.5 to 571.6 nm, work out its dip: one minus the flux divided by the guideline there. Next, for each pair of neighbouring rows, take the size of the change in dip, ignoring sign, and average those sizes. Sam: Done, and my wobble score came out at 0.016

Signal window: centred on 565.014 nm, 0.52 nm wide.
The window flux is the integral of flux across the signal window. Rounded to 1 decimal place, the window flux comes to 8.4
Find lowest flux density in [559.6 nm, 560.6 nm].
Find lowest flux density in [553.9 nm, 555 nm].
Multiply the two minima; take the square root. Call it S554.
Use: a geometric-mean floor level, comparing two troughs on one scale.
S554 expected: 15.6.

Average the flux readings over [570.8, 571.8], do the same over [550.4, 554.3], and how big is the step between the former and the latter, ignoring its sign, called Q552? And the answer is 0.5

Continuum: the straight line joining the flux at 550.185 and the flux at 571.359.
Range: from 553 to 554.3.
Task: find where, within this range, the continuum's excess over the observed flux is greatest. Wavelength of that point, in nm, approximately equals 553.107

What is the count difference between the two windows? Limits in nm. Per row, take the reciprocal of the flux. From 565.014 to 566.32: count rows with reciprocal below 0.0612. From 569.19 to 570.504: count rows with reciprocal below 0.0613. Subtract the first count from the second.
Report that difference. 8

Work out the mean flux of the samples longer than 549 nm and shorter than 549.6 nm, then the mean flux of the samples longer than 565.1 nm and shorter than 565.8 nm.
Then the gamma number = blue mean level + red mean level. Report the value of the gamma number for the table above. 32.2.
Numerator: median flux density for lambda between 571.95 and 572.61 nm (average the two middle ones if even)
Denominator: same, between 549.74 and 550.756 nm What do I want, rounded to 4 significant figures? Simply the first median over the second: 1.064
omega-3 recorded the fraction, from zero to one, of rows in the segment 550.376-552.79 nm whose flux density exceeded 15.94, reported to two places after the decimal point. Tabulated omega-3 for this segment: 0.37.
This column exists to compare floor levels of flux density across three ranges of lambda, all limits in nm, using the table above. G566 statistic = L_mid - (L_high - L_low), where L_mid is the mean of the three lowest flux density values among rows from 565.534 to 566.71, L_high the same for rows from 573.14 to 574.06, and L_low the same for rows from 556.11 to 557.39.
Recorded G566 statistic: 14.7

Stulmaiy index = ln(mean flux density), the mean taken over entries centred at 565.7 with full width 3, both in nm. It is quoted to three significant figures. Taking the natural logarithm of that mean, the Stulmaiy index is 2.78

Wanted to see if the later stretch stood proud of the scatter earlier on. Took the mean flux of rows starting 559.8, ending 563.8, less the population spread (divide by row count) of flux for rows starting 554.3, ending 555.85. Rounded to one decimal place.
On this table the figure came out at 15.7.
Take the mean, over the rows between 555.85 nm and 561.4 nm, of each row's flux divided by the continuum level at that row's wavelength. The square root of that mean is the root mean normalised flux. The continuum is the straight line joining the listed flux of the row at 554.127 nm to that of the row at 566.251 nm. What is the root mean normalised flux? 1.00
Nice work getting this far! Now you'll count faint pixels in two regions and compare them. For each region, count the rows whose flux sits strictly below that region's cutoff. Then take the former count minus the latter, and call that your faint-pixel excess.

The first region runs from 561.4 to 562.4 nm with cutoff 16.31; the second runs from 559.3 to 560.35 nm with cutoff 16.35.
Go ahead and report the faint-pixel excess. 0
